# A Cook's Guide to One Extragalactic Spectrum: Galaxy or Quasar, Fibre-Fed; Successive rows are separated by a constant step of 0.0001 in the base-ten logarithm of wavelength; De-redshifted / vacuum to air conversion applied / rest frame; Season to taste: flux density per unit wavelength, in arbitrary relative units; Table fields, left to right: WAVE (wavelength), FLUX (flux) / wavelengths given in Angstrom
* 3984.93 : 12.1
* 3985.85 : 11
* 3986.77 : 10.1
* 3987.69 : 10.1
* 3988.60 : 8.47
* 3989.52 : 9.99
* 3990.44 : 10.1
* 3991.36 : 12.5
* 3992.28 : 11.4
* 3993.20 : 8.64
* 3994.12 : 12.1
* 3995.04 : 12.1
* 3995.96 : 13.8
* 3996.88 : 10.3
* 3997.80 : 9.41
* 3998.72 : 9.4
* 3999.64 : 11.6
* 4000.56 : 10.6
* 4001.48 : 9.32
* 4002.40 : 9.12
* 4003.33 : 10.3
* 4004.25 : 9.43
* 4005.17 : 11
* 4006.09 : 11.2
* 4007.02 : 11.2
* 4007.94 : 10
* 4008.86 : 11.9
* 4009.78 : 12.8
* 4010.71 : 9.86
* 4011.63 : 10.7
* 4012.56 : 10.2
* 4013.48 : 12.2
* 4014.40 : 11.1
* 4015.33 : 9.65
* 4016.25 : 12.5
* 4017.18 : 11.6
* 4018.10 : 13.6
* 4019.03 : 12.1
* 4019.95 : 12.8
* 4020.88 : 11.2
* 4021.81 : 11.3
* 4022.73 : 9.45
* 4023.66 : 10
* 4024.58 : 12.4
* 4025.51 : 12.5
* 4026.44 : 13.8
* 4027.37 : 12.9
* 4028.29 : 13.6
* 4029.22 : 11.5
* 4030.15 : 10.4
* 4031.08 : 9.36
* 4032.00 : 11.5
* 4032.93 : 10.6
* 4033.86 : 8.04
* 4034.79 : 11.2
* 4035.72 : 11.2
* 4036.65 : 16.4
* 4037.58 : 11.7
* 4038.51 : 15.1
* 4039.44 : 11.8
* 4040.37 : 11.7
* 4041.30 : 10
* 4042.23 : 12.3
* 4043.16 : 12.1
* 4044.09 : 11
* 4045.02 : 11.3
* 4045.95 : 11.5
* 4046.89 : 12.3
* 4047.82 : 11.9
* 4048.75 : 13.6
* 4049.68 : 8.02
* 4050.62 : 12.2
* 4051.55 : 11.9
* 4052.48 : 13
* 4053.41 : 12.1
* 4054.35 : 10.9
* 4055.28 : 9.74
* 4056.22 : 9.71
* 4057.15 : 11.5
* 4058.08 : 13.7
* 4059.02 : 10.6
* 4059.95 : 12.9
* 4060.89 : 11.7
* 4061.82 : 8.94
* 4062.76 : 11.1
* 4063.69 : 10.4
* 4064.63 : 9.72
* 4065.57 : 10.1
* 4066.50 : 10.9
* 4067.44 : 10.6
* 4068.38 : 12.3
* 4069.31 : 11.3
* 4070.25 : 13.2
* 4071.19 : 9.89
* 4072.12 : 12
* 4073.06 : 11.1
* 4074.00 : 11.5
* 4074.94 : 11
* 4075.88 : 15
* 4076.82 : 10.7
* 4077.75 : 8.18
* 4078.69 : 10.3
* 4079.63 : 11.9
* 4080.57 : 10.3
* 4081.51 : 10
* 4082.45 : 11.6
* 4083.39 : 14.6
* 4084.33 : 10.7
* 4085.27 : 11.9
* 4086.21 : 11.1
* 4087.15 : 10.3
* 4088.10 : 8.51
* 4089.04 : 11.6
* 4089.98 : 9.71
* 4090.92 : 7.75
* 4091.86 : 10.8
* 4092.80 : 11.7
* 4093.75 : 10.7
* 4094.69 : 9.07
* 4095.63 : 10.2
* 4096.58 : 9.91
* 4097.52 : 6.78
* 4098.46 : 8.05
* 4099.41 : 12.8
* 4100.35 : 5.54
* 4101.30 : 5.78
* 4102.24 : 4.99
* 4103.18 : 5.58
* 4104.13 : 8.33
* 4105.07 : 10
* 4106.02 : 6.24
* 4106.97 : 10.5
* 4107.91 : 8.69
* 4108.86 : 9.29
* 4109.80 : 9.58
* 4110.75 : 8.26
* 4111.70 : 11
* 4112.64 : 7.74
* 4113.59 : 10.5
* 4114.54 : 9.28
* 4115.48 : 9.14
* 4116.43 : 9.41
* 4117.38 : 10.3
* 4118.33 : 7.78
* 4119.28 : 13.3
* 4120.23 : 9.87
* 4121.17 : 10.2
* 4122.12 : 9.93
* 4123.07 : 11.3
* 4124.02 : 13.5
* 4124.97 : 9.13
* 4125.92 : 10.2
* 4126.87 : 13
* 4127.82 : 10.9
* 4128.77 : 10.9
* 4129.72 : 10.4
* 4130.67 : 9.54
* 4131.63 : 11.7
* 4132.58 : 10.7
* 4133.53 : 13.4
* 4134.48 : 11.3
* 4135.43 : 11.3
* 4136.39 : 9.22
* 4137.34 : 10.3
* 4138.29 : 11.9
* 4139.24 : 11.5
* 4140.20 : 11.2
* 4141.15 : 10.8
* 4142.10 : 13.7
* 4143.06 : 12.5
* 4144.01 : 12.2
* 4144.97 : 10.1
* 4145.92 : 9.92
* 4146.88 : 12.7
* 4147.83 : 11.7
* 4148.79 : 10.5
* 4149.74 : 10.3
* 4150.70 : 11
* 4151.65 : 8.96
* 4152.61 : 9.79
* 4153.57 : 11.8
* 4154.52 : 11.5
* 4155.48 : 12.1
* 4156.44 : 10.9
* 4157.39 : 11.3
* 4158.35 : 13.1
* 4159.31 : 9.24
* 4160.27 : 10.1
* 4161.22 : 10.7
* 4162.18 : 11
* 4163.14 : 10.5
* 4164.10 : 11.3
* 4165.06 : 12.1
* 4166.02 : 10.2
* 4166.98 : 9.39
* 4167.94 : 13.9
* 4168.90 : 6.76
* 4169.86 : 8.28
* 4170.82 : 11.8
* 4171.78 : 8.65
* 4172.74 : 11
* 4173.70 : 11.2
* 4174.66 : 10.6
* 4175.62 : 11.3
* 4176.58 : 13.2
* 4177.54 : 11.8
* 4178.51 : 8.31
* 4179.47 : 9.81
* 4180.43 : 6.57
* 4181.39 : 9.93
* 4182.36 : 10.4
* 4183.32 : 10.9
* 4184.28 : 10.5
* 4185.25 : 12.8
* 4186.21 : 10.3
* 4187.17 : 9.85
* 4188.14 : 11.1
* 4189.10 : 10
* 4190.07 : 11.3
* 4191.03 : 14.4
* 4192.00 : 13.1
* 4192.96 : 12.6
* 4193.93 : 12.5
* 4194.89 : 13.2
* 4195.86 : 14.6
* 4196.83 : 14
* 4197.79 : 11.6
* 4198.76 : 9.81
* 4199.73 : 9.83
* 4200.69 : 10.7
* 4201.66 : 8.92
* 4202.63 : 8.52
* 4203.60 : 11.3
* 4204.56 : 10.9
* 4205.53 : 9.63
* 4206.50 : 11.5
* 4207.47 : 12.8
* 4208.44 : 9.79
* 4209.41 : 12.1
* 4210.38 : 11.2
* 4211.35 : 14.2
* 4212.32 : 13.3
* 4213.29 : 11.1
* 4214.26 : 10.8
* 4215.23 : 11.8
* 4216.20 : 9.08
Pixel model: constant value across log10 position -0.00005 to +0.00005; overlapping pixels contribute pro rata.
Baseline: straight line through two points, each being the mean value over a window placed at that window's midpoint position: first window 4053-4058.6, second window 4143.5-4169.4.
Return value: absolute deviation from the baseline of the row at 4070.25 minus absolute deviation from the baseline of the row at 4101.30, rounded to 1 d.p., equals -3.3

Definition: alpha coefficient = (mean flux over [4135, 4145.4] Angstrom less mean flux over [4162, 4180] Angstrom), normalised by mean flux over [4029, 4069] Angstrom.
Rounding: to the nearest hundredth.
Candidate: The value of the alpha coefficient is 0.07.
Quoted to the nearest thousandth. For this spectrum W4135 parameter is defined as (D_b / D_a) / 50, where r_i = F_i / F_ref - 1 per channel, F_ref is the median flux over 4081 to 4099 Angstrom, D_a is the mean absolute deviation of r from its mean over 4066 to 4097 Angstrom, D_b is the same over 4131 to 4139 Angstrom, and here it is 0.016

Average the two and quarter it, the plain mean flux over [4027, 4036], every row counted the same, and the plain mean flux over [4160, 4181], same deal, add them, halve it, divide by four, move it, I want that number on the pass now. 2.68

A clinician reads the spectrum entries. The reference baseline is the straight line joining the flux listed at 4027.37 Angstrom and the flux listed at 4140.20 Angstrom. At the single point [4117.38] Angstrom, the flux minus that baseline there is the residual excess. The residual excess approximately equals -1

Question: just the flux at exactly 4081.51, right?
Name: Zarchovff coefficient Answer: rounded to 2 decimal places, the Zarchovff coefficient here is 10.00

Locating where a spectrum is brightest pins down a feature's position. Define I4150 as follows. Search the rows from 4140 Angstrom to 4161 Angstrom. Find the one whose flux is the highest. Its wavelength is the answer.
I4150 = 4142.10 Angstrom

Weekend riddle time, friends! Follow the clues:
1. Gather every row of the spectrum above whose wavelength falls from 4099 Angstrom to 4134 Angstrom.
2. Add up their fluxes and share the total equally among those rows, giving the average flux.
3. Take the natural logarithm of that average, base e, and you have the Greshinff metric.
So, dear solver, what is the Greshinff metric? 2.27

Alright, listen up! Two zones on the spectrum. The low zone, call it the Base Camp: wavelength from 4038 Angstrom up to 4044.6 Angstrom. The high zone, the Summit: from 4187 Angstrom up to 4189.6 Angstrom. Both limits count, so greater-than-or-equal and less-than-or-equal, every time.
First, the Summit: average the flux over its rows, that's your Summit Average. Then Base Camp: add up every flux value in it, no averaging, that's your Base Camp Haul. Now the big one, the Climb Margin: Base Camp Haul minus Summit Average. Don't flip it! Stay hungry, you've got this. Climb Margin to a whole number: 74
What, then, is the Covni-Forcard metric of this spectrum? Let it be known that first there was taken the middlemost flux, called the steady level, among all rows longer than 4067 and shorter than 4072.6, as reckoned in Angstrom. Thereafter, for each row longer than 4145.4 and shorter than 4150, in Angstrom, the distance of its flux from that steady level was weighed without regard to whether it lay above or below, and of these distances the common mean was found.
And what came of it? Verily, 1.1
